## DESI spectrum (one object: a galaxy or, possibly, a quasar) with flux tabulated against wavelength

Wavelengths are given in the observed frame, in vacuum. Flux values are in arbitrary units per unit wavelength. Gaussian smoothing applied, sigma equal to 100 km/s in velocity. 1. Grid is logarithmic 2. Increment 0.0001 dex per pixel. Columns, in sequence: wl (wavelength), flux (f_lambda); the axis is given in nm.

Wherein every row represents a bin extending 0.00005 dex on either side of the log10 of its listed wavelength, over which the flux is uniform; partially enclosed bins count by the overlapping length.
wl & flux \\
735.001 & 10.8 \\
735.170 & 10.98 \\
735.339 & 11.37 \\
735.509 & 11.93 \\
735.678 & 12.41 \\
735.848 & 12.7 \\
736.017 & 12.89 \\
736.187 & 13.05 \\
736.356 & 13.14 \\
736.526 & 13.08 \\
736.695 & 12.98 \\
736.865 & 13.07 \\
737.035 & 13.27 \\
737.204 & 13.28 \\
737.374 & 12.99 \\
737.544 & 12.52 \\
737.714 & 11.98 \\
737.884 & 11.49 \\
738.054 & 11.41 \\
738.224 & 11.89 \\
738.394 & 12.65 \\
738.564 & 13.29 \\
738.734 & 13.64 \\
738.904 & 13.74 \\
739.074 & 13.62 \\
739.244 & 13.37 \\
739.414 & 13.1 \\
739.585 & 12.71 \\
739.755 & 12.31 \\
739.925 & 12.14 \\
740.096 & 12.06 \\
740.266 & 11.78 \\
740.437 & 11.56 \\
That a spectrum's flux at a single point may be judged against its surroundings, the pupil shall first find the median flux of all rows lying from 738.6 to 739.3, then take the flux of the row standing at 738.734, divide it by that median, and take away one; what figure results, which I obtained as 0.00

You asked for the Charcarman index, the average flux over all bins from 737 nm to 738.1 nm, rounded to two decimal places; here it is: 12.42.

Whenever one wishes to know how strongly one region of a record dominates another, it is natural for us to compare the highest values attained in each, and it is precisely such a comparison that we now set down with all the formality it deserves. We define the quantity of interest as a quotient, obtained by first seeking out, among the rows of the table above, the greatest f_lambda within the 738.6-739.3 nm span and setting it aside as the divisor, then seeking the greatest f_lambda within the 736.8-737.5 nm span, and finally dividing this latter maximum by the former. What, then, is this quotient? 0.97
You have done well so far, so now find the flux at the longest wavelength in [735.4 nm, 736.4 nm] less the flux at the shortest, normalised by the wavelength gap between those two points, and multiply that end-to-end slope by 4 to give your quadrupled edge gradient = 6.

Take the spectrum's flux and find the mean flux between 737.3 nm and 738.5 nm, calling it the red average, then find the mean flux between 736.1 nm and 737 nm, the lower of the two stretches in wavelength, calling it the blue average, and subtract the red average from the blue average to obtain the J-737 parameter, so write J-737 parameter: 0.9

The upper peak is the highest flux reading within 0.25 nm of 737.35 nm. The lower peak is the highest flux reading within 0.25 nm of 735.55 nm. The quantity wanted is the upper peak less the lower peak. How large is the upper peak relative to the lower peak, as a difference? 0.87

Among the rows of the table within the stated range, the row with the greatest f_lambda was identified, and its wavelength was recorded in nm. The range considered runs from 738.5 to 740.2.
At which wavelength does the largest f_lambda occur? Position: 738.904 nm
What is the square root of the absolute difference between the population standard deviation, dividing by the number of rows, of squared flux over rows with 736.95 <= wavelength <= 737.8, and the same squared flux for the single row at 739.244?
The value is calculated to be 12.9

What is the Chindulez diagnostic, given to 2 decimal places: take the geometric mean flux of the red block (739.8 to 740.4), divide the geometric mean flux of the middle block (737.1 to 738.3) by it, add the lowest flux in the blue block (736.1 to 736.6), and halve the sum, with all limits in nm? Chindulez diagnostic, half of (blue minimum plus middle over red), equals 7.03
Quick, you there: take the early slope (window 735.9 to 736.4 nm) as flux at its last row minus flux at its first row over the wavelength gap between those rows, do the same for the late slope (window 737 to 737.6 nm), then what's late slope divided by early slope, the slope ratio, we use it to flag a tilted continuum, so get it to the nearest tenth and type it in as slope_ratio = -2.0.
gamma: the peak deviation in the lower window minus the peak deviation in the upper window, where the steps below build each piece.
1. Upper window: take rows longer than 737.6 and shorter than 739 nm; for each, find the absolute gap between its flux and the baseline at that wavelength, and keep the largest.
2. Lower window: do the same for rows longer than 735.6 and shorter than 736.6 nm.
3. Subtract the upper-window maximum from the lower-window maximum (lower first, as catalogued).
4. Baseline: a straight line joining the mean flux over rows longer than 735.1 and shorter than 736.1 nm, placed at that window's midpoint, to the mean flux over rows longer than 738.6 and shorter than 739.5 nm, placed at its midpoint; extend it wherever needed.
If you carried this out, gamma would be -0.9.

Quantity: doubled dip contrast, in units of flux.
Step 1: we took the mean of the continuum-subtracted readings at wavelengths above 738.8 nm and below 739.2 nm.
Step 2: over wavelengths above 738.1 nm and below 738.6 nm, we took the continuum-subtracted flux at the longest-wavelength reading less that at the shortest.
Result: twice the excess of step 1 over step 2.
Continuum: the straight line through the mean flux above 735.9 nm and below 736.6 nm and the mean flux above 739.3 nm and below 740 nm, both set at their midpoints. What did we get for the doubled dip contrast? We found -1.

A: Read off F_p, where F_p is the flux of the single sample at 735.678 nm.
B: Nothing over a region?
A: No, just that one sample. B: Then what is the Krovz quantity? 12.41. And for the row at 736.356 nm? 13.14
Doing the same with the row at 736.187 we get 13.05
